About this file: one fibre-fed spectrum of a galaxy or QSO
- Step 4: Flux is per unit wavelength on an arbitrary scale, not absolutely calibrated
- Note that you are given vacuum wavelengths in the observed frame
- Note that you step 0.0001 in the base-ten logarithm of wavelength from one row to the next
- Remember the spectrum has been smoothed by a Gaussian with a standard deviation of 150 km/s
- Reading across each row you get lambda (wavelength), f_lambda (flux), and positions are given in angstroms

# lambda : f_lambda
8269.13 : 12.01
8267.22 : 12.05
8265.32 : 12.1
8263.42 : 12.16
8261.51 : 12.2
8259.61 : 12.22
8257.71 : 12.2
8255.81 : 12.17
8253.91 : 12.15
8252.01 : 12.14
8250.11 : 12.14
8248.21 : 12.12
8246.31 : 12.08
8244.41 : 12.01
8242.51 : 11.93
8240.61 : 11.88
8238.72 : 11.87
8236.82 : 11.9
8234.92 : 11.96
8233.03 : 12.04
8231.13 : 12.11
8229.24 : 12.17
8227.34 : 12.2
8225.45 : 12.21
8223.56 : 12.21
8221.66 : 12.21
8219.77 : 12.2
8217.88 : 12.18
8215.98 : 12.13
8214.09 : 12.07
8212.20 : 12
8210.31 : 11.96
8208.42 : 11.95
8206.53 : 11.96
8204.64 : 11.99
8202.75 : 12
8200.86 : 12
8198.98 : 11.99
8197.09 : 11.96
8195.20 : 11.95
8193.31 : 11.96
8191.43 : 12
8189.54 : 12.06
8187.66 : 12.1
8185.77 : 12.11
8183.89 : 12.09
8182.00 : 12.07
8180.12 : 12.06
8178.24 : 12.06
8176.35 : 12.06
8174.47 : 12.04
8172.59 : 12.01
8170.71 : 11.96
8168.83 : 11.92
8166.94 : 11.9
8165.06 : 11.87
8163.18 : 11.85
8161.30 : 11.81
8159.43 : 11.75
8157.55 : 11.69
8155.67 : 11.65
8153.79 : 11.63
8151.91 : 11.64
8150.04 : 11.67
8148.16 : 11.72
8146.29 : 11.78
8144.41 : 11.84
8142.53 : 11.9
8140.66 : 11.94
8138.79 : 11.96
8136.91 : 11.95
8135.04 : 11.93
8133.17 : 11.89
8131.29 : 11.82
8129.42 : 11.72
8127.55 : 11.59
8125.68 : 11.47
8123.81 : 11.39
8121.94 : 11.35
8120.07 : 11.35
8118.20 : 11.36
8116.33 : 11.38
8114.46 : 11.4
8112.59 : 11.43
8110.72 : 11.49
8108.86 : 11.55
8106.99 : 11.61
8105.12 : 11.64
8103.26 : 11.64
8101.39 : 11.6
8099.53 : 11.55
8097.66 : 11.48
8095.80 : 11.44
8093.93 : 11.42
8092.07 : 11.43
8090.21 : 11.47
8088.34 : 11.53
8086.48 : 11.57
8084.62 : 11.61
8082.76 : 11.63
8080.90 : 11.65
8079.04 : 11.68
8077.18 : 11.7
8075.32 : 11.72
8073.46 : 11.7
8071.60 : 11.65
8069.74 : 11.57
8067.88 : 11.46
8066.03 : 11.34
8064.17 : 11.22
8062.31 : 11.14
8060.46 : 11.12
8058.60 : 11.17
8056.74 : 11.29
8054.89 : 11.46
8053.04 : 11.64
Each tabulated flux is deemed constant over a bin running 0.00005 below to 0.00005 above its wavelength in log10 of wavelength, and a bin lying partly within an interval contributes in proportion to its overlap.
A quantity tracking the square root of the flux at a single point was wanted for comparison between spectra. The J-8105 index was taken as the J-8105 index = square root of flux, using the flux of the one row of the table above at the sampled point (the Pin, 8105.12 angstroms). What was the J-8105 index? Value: 3.41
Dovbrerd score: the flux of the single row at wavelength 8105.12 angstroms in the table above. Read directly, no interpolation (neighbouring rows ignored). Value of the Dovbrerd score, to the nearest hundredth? 11.64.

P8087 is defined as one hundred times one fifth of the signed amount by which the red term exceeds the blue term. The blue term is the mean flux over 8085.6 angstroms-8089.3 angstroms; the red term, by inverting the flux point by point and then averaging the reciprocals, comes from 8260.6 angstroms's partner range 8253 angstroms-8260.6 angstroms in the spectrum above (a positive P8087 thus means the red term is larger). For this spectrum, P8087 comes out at -229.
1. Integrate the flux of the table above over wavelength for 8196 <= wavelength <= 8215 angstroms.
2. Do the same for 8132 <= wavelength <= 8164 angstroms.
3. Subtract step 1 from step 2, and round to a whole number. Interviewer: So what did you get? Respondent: 150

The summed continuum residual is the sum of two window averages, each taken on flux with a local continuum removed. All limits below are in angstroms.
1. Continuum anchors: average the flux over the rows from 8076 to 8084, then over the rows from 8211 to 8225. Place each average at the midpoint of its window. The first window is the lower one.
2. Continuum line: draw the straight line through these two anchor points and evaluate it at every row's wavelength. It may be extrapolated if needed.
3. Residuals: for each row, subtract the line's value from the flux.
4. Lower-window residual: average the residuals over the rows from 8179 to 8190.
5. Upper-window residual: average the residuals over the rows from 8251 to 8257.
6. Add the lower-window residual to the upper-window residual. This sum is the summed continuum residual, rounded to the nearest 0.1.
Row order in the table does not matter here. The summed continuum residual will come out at -0.1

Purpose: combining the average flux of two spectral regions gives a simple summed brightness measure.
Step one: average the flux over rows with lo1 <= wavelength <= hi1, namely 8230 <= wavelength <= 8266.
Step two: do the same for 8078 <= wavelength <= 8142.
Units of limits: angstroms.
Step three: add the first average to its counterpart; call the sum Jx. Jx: 23.7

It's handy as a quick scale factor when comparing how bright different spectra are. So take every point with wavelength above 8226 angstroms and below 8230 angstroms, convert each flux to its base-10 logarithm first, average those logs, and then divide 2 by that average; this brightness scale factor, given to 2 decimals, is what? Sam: 1.84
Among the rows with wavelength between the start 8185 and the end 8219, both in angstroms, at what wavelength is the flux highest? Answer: 8217.88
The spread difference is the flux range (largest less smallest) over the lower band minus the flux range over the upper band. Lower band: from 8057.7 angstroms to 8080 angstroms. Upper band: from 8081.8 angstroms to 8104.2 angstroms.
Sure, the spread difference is 0.4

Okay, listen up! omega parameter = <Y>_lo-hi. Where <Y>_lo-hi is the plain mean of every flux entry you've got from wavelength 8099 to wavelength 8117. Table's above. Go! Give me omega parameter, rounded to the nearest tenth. 11.5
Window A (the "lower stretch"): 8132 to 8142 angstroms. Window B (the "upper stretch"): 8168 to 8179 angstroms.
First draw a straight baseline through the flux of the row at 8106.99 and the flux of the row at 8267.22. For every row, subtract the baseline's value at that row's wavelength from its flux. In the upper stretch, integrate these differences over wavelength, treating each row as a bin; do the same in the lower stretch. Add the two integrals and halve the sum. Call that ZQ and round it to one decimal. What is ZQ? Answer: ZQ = 2.4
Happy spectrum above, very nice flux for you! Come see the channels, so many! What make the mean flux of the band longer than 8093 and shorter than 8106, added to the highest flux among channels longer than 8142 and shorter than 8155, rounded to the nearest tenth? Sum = 23.4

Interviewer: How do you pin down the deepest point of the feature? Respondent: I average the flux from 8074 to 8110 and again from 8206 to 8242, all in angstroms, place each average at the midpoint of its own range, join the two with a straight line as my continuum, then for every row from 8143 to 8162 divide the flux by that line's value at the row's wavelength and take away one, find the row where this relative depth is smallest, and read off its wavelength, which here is 8153.79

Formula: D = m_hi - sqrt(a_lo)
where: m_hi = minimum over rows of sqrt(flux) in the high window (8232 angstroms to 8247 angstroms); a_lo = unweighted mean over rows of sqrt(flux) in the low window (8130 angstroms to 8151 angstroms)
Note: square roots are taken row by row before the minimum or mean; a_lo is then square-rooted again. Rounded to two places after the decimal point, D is 1.59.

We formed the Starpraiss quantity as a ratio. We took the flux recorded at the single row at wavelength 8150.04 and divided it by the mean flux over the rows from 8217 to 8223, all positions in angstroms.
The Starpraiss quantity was 0.96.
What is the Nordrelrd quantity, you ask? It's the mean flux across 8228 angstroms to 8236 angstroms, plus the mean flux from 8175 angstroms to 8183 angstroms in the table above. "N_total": 24.1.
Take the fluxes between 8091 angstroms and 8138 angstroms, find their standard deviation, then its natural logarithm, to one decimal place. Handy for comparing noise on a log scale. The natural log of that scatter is -1.7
